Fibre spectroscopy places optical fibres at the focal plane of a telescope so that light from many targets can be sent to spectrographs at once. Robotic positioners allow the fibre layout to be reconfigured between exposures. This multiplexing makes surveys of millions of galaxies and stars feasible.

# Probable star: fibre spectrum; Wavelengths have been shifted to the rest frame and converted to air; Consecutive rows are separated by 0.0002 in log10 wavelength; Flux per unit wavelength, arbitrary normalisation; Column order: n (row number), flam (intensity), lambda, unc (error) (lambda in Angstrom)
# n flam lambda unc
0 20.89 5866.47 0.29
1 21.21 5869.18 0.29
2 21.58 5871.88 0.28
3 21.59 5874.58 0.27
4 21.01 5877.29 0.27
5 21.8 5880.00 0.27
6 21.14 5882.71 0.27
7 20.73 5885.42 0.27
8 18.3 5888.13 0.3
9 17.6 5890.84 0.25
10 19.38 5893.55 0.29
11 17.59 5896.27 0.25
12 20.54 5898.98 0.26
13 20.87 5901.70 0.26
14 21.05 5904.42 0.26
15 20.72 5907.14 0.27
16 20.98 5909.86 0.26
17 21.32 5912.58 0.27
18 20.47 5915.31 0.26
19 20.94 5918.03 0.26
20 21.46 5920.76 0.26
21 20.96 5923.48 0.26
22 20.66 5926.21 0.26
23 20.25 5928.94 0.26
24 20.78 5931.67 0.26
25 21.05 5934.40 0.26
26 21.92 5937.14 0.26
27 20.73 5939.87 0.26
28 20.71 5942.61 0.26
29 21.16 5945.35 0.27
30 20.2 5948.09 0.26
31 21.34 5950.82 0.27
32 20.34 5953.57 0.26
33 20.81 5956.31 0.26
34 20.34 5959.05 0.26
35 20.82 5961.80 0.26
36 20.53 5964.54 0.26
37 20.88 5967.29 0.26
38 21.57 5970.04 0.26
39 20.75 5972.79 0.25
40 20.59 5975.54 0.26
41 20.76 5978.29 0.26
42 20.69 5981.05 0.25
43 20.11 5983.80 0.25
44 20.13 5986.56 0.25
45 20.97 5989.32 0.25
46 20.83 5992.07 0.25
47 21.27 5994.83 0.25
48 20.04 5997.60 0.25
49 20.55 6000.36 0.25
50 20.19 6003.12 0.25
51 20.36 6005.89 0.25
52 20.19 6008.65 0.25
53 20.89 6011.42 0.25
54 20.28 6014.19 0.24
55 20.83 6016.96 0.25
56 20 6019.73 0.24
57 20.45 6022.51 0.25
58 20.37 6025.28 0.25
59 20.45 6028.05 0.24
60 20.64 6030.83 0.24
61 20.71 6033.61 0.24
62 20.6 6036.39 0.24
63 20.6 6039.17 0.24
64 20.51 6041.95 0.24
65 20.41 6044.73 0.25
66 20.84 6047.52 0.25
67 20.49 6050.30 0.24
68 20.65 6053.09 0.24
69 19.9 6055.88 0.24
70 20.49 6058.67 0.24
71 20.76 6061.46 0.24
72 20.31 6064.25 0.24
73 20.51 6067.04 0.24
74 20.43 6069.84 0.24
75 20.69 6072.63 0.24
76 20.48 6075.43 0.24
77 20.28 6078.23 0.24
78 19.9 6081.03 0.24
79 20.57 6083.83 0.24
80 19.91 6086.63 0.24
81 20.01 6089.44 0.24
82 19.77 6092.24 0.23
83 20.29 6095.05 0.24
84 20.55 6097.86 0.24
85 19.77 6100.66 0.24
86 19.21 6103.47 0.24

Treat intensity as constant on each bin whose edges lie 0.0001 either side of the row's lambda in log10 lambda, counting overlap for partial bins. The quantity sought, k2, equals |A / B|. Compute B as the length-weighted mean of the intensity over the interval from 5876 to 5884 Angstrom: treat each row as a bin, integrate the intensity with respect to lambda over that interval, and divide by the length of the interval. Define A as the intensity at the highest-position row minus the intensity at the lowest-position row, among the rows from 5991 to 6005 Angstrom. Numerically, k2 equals 0.030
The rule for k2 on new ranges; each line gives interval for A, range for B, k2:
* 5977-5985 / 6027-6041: 0.032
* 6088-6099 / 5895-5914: 0.026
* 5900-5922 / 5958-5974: 0.028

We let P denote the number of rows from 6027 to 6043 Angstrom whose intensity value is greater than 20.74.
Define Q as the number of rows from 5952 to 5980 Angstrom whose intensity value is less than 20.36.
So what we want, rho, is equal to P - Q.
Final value -2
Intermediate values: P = 0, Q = 2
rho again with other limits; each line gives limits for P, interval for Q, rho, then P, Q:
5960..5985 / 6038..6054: 5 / 5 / 0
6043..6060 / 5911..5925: 1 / 1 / 0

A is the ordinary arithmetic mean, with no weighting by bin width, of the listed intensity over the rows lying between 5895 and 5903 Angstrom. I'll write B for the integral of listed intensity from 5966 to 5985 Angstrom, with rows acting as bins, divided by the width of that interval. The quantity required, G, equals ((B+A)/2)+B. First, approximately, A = 19.7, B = 20.8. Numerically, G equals 40.99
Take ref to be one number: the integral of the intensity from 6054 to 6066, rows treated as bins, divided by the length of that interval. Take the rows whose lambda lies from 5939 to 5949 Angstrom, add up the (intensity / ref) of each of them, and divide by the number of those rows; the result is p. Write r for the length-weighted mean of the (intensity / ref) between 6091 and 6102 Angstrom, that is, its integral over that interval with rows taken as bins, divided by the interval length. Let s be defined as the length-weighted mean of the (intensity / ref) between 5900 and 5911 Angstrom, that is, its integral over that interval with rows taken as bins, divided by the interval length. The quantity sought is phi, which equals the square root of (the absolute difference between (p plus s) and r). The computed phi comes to 1.03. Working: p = 1.02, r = 0.99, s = 1.02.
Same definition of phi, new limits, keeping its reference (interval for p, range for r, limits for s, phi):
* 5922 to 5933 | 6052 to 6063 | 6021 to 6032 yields 1.01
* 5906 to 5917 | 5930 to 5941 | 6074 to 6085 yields 0.99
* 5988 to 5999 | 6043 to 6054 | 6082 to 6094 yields 1.00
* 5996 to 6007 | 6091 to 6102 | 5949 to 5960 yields 1.01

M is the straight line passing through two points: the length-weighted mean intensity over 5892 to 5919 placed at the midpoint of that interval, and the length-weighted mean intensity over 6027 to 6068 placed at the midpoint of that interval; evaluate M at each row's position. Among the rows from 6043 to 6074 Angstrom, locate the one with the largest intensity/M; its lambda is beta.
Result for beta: 6047.52 Angstrom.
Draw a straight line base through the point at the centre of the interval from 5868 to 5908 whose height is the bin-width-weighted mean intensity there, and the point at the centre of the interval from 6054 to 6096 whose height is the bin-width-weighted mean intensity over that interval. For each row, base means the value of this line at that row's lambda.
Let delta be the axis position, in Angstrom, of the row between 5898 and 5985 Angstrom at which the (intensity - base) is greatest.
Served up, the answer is 5937.14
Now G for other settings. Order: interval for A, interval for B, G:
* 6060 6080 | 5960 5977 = 41.51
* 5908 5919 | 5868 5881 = 42.61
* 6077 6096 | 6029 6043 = 40.96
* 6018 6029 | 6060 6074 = 40.98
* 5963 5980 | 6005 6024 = 41.07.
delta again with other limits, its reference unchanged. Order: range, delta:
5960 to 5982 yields 5970.04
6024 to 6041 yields 6033.61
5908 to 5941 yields 5937.14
